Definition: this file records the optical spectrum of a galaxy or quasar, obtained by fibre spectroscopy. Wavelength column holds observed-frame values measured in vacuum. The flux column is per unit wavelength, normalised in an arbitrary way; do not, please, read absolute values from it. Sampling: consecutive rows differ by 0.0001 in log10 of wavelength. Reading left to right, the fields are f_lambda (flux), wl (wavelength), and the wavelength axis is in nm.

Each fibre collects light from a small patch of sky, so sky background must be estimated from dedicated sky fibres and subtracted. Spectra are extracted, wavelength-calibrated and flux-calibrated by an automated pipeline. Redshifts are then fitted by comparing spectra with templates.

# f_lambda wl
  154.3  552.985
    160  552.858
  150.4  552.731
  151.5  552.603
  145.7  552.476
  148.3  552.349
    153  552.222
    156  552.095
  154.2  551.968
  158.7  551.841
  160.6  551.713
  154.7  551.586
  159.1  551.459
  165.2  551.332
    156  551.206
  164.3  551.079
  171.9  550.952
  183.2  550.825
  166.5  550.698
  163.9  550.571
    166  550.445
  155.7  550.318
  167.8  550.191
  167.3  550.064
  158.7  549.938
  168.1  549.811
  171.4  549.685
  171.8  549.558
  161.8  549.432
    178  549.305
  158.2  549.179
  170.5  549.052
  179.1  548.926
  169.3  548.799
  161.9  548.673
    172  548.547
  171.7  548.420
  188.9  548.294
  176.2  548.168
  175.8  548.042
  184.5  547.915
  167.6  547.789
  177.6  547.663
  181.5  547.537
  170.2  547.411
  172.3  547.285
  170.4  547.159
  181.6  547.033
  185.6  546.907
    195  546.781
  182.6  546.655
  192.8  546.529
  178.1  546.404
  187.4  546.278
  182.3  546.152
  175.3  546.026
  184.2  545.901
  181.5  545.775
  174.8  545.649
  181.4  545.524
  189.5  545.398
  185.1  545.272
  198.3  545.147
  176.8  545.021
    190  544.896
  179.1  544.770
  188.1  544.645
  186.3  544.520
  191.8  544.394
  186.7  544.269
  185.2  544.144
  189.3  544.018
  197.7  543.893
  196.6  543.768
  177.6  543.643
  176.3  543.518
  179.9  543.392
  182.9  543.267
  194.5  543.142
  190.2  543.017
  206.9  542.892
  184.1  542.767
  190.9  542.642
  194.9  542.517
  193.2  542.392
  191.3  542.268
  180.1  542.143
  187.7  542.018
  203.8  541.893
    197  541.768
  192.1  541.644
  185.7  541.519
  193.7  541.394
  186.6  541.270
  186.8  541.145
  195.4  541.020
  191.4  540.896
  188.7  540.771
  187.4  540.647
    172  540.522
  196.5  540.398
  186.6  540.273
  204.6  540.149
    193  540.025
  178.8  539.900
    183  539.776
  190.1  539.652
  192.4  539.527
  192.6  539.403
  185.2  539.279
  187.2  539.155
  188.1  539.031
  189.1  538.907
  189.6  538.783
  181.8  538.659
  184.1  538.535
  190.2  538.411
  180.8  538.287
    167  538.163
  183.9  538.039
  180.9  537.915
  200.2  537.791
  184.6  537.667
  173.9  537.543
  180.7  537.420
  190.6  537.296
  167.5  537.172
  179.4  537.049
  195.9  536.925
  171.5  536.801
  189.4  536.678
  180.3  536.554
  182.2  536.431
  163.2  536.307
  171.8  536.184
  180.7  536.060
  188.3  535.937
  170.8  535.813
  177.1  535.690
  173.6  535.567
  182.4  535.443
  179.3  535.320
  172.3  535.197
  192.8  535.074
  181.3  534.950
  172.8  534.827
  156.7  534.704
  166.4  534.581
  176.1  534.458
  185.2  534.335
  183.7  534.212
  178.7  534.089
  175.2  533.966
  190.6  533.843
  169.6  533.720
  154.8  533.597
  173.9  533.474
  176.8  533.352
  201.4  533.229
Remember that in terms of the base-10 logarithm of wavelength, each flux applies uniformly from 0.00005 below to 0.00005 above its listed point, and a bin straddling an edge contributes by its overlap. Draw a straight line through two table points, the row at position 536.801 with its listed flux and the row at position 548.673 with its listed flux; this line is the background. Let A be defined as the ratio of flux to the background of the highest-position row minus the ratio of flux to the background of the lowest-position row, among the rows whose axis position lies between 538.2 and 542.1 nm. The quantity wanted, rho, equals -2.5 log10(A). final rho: 3.0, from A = 0.060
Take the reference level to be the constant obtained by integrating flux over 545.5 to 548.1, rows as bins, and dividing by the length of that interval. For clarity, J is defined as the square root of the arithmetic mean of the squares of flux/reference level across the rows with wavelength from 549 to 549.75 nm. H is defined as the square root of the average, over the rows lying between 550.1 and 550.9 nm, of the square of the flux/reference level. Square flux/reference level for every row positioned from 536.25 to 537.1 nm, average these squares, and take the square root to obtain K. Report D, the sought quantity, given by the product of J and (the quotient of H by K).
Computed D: 0.87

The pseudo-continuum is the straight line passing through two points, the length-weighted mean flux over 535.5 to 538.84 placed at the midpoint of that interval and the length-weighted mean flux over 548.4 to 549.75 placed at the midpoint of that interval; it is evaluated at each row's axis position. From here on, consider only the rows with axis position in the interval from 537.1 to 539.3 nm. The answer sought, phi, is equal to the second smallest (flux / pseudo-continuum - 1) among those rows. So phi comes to -0.071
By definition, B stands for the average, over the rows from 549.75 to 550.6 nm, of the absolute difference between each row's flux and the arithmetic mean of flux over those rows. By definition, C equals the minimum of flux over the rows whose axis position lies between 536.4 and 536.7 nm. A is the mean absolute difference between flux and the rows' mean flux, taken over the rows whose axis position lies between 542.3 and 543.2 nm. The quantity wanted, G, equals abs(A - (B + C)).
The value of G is 180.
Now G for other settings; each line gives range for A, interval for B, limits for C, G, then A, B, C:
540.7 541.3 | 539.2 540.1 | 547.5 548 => 169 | 3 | 4.7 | 167.6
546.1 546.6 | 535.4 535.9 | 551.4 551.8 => 154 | 5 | 3.8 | 154.7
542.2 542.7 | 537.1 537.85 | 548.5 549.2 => 166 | 1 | 8.9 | 158.2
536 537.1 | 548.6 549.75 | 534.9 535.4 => 171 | 7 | 5.7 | 172.3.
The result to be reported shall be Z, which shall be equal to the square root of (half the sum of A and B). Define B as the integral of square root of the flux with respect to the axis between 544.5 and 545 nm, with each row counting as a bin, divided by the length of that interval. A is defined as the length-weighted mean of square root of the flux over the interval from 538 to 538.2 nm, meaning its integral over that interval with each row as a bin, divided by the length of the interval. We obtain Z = 3.665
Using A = 13.2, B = 13.62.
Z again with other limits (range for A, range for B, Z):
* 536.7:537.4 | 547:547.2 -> 3.655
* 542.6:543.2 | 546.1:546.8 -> 3.711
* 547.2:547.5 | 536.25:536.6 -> 3.630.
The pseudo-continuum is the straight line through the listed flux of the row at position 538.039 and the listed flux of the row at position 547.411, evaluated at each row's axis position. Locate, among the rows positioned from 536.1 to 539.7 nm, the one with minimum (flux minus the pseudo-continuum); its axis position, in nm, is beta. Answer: 536.307 nm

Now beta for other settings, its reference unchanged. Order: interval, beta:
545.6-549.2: 549.179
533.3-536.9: 533.597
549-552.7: 552.476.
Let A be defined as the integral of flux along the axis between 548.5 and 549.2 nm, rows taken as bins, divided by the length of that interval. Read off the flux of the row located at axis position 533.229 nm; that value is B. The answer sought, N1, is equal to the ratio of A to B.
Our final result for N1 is 0.84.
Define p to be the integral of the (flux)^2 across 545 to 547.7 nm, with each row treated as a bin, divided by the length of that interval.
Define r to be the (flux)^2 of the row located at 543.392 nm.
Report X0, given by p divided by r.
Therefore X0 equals 1.03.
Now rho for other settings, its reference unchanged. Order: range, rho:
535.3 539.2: 3.0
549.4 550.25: 3.5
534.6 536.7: 1.8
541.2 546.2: 8.2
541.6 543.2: 4.1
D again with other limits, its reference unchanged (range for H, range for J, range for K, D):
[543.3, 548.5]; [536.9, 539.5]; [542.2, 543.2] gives 0.97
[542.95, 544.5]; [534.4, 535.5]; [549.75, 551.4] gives 1.10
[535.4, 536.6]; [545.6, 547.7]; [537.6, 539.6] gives 0.96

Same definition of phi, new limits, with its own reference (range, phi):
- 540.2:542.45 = 0.023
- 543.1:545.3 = 0.017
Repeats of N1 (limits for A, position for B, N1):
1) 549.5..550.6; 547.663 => 0.93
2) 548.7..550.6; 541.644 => 0.87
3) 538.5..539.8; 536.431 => 1.03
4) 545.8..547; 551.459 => 1.16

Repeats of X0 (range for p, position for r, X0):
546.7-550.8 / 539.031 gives 0.84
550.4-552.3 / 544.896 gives 0.73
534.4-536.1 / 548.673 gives 1.19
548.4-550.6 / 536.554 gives 0.86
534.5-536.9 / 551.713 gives 1.21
